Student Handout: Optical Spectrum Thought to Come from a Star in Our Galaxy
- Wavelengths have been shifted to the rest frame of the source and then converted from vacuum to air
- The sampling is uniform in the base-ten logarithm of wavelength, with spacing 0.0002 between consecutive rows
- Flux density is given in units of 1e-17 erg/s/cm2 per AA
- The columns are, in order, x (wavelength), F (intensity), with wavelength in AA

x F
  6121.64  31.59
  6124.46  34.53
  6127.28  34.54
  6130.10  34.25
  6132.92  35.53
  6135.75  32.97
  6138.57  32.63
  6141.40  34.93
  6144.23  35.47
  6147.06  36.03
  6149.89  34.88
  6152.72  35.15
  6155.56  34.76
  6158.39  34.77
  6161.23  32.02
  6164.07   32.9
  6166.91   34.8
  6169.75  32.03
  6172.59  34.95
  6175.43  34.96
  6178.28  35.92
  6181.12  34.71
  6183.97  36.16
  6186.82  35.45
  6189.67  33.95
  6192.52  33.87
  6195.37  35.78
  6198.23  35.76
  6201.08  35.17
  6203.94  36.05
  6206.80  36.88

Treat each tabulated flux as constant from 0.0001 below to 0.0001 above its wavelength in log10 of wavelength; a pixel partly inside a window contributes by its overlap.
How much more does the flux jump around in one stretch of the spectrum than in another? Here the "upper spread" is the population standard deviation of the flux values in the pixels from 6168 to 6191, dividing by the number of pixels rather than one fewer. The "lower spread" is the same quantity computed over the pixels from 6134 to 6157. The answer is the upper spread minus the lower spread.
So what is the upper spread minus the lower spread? 0.11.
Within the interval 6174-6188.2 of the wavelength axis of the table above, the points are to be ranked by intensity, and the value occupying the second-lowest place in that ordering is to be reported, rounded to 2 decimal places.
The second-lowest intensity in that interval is 34.96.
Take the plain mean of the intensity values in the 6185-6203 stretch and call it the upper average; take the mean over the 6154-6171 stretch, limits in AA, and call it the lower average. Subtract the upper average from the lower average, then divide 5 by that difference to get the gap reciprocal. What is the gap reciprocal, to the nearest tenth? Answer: -3.4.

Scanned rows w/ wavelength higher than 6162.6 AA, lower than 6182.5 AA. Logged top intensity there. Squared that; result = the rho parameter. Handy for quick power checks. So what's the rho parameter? 1290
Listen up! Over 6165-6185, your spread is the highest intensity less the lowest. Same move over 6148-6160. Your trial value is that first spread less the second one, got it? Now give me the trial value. 3.7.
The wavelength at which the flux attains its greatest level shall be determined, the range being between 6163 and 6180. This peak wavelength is 6178.28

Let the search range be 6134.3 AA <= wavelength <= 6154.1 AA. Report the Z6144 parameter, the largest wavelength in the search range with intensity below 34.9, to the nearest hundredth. 6149.89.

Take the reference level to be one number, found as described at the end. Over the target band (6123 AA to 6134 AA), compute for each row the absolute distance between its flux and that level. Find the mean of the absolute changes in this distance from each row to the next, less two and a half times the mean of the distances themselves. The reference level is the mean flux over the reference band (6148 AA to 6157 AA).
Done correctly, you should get -1.2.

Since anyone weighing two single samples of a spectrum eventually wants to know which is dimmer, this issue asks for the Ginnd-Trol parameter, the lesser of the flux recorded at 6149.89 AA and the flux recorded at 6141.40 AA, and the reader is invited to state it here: 34.9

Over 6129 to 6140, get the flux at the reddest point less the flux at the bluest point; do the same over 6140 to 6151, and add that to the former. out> -1.67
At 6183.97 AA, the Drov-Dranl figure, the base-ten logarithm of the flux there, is 1.56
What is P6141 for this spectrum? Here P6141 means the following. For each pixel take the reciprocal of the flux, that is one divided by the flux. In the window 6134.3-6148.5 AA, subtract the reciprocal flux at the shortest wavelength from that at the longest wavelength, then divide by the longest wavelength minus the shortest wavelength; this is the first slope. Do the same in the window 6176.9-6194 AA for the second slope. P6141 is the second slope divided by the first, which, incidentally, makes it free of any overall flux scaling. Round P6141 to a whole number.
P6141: -1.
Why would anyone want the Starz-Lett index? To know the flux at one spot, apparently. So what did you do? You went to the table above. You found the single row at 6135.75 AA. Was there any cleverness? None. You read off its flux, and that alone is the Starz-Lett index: 32.97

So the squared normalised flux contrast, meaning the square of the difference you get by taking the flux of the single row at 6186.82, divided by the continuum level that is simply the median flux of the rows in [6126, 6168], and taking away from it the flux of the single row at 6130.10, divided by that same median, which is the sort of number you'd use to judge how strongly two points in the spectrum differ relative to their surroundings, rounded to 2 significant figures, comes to 0.0012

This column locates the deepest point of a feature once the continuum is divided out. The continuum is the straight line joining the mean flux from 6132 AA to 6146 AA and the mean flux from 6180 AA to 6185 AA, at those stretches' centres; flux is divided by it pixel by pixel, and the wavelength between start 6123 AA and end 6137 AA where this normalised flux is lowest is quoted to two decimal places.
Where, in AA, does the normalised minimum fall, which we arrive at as 6135.75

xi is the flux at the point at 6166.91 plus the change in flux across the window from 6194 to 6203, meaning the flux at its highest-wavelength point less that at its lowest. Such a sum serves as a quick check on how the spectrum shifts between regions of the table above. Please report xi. 34.2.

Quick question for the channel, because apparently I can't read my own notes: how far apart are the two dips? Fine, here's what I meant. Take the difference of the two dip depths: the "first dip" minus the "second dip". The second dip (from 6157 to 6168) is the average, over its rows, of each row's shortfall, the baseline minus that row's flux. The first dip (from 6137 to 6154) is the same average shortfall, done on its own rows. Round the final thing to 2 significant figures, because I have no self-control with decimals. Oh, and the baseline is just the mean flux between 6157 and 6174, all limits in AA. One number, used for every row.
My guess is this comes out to -1.2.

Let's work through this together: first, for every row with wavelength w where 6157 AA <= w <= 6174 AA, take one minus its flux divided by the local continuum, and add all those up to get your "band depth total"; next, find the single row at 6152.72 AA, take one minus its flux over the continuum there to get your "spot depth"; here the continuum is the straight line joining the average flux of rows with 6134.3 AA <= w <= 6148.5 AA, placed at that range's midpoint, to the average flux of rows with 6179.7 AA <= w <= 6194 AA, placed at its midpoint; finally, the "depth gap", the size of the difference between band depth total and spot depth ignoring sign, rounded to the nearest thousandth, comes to 0.201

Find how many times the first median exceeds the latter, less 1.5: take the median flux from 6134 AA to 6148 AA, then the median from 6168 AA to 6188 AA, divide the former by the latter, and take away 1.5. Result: -0.50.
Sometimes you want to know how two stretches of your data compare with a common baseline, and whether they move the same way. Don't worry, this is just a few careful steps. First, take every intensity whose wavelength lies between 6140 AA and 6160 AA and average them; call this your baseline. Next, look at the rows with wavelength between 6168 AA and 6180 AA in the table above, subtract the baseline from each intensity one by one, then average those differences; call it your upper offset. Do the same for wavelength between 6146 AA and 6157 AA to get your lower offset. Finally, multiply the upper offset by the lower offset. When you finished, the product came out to -0.04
